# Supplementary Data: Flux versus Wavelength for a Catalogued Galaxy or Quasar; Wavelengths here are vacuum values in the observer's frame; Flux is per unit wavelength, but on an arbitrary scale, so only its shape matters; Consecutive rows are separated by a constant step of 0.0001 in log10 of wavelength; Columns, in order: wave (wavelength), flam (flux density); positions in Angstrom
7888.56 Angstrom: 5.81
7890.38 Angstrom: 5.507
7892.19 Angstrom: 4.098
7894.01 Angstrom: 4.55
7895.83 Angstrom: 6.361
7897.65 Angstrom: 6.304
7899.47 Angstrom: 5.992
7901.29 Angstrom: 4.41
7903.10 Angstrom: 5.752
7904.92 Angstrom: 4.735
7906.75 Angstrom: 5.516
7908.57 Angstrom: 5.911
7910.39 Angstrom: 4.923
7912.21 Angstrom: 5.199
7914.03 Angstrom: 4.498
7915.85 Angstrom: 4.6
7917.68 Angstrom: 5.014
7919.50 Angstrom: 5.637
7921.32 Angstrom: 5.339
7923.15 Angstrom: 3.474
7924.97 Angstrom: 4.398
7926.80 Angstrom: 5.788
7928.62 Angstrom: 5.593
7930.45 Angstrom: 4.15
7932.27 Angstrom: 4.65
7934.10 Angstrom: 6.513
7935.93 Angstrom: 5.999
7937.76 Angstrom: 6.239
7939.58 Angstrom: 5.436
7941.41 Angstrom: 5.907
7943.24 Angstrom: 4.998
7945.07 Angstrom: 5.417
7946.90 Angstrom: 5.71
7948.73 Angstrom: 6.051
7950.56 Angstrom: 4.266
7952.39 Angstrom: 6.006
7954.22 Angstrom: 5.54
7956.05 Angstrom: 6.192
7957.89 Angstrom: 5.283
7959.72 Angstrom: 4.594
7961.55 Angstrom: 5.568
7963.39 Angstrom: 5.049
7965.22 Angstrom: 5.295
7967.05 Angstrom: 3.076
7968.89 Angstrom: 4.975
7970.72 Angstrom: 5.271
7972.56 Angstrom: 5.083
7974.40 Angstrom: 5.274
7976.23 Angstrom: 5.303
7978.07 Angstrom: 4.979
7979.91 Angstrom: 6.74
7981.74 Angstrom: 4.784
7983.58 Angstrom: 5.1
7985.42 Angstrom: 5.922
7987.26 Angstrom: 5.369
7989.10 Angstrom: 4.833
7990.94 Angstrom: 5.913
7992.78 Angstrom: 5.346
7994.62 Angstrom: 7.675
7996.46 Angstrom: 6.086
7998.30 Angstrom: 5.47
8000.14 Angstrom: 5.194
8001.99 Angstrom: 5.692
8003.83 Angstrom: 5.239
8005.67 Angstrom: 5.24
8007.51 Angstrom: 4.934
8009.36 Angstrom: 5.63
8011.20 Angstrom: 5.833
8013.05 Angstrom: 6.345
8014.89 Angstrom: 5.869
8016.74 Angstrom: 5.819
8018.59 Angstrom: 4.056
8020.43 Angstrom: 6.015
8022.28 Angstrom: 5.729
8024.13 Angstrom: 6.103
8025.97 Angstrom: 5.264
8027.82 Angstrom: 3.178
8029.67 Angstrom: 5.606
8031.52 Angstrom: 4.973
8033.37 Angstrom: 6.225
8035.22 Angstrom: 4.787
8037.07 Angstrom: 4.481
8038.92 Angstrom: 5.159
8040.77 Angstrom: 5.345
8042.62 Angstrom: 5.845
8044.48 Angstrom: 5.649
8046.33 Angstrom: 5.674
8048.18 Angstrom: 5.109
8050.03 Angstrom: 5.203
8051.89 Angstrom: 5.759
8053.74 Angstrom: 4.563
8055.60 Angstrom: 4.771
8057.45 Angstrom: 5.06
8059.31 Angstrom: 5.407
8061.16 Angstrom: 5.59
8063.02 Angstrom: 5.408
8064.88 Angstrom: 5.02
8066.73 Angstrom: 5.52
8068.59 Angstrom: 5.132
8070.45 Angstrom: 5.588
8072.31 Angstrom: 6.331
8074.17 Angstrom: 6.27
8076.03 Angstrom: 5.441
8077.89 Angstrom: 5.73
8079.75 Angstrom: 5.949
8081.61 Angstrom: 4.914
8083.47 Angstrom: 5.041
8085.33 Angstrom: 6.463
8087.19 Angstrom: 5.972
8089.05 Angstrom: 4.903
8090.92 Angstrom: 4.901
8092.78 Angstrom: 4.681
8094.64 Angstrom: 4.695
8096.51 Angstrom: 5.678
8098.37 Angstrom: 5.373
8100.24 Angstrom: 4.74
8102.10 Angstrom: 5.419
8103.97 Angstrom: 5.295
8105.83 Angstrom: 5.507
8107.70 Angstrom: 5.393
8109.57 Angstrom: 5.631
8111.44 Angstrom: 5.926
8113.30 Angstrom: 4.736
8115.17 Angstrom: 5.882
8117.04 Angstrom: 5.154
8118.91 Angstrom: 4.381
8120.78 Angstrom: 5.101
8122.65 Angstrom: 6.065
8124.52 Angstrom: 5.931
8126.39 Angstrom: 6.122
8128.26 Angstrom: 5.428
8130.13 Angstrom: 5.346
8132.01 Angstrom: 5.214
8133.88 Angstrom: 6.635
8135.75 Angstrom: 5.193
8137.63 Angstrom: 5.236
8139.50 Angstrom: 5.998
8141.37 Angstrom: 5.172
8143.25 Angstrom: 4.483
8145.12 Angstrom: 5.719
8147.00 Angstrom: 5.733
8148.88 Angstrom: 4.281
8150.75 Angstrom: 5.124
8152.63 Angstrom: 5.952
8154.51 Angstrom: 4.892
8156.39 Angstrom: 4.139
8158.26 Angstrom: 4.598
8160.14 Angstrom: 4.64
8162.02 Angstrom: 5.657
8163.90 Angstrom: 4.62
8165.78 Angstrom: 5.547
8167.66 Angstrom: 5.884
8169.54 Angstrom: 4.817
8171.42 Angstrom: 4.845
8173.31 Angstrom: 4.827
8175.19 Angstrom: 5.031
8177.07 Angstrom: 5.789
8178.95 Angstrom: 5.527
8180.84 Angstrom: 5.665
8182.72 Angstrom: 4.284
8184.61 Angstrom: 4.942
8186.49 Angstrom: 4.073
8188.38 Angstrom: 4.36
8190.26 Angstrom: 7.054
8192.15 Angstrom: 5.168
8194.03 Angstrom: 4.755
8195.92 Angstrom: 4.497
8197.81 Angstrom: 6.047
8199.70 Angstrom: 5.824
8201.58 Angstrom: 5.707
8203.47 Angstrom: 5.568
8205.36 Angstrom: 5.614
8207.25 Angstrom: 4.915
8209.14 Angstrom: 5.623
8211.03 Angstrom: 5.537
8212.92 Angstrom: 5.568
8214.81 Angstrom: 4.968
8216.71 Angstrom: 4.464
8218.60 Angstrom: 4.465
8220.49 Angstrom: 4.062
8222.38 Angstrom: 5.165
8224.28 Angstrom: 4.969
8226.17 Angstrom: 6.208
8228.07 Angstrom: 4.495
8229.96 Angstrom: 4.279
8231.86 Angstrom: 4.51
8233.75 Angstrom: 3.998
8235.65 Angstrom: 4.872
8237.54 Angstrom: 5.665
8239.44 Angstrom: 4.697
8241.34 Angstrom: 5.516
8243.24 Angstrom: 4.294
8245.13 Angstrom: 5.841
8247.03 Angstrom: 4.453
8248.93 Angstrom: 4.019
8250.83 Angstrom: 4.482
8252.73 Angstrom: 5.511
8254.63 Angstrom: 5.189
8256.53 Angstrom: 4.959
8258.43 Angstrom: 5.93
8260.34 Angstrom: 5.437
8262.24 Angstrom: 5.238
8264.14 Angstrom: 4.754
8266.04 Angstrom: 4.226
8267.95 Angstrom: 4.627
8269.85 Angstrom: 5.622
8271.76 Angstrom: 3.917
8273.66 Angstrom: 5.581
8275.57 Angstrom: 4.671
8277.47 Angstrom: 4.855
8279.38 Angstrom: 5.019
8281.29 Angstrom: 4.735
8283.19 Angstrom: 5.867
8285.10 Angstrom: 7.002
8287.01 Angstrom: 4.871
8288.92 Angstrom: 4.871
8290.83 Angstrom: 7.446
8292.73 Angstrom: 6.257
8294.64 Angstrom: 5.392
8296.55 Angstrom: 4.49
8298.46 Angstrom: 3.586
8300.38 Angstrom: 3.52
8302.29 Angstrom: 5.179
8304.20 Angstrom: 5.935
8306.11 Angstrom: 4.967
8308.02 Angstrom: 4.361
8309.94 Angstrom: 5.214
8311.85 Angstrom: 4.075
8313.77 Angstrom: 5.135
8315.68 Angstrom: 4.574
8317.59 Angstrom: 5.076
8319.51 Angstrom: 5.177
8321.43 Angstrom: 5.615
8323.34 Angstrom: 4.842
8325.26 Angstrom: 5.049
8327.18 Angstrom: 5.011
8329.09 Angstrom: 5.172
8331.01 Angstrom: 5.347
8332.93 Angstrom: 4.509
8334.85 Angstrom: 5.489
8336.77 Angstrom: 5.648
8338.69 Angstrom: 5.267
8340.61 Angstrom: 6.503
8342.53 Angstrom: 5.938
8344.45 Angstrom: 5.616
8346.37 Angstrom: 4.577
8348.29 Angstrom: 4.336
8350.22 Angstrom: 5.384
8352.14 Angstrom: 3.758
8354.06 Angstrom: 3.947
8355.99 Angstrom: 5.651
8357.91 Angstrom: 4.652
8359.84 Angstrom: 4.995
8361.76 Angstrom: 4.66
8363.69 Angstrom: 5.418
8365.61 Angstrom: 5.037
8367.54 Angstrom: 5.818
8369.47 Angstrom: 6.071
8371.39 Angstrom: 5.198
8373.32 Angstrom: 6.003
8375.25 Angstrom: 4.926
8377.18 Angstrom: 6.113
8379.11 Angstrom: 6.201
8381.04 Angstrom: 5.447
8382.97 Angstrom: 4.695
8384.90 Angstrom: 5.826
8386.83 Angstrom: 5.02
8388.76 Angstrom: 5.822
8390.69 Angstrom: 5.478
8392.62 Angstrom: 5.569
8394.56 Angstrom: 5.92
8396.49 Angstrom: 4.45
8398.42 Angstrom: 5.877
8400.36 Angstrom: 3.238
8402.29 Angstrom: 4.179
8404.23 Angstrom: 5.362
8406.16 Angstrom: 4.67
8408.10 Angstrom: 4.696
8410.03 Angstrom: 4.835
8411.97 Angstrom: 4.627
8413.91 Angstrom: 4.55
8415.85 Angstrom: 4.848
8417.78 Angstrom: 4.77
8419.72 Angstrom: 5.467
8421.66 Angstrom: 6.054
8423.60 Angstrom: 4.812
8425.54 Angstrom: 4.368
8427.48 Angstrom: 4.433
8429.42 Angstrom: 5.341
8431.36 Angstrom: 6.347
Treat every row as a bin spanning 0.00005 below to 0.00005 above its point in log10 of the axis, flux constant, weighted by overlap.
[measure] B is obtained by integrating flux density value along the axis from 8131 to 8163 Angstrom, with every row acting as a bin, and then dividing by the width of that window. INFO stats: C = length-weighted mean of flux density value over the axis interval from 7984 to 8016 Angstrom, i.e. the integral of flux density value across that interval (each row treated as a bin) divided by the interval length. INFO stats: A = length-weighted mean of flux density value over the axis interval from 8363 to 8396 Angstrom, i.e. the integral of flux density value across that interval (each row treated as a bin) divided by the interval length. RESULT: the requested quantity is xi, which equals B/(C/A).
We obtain 5.10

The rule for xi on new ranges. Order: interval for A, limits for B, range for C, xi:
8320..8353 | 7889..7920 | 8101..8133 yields 4.99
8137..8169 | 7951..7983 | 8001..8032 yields 4.99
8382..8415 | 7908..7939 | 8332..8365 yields 5.08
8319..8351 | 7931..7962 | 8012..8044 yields 5.45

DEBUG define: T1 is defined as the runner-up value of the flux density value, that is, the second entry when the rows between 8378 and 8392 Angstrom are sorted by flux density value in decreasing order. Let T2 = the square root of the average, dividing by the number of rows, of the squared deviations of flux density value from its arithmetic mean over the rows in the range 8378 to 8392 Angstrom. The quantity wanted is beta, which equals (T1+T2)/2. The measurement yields 3.2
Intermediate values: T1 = 5.826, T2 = 0.48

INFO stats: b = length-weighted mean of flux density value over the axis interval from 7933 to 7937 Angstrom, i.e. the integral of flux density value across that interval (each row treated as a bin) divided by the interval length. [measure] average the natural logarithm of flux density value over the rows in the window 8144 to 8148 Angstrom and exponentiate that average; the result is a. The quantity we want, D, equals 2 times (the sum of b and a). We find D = 23.8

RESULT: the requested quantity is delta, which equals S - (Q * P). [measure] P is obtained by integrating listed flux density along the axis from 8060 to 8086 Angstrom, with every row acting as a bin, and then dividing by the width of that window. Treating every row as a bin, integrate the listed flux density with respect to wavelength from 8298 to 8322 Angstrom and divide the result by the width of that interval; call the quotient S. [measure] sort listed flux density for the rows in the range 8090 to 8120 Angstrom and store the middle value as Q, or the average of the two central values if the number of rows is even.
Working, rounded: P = 5.59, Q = 5.33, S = 4.81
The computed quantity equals -25.0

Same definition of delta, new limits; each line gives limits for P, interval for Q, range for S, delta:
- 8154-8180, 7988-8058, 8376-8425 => -22.2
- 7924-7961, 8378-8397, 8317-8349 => -24.8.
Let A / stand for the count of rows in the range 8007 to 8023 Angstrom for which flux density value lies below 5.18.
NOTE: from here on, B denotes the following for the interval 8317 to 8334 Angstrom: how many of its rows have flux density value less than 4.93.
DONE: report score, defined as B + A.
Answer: 4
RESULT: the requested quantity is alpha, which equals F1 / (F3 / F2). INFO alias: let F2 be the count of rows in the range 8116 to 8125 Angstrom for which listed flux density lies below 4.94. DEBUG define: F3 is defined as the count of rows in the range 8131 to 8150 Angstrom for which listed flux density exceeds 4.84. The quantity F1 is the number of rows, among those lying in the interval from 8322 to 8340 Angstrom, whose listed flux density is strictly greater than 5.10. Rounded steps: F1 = 5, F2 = 1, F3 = 8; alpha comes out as 0.6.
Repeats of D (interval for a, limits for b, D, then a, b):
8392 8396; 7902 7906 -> 21.9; 5.74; 5.2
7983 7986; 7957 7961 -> 21.0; 5.50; 5.0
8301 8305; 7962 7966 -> 21.5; 5.54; 5.2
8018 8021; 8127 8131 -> 20.8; 4.94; 5.5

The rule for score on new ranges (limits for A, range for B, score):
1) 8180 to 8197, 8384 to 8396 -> 7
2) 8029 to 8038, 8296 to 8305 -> 6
